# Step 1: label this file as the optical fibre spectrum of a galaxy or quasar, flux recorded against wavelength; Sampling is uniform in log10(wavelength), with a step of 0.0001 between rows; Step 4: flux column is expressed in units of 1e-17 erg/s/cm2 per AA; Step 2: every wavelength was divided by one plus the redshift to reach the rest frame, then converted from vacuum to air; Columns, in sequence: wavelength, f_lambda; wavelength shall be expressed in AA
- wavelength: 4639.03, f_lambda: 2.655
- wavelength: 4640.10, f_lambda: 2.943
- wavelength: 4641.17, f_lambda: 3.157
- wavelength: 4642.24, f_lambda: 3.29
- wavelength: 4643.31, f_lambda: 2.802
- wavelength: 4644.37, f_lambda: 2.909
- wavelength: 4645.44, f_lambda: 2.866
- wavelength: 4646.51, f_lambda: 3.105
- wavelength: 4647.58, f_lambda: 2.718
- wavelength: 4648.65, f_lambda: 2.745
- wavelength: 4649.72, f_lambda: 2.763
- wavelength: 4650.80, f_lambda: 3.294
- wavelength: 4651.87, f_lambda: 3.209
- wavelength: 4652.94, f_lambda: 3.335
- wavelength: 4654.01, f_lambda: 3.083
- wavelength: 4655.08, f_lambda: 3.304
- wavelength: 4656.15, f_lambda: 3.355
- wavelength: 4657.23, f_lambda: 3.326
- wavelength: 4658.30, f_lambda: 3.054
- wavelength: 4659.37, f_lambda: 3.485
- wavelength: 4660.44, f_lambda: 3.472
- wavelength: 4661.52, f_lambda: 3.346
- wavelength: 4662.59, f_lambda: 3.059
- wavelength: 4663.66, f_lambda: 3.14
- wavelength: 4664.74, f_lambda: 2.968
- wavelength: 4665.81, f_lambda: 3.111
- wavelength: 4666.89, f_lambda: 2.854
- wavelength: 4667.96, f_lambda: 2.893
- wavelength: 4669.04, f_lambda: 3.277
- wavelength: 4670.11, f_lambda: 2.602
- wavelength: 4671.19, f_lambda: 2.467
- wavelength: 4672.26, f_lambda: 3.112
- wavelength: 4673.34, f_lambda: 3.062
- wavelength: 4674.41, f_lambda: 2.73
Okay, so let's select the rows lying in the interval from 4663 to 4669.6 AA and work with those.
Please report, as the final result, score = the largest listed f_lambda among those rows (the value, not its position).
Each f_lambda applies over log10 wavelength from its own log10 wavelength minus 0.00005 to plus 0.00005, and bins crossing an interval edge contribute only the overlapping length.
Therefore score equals 3.277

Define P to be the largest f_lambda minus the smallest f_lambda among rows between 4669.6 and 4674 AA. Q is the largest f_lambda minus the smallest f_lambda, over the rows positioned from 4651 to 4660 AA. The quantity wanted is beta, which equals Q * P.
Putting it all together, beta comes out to 0.28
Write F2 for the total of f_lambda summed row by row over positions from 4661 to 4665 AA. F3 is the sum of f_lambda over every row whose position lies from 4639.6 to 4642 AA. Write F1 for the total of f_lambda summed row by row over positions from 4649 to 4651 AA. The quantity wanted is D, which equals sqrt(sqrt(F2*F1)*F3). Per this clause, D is 7.3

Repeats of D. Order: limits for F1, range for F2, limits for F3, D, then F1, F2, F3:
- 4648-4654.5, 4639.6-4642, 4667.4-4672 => 10.9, 18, 6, 11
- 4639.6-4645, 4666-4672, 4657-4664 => 18.3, 15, 14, 23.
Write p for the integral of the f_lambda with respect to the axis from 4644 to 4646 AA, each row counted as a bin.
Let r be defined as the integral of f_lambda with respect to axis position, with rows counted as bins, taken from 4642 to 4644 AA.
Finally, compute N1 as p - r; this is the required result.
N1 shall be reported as -0.25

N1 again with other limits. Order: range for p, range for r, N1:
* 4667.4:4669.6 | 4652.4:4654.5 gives 0.03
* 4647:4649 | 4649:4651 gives -0.41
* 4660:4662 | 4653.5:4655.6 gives 0.08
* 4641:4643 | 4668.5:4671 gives -0.81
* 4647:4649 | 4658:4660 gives -1.15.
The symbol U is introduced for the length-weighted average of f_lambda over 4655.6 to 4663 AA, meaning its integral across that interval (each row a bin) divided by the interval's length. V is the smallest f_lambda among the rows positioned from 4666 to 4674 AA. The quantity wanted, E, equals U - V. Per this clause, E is 0.8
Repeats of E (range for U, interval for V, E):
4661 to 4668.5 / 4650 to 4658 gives 0.0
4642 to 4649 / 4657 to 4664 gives -0.1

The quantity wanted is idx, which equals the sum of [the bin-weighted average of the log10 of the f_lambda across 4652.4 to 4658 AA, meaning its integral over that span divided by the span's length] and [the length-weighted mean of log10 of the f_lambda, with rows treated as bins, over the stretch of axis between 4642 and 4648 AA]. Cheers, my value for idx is 0.98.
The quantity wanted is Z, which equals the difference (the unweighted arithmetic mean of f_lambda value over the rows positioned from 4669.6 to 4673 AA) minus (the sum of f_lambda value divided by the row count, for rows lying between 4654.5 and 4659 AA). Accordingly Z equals -0.5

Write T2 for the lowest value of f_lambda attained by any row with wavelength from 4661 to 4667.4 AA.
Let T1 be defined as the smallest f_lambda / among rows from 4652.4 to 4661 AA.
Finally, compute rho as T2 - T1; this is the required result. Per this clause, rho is -0.20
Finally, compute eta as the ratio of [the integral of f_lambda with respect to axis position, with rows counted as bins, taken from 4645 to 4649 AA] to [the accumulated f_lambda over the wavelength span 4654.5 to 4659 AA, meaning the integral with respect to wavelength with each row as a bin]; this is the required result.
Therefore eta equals 0.78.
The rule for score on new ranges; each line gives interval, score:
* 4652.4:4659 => 3.355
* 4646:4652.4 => 3.294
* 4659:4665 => 3.485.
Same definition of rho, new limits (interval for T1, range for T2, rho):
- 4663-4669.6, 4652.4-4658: 0.23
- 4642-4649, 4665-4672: -0.25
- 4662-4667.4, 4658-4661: 0.20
